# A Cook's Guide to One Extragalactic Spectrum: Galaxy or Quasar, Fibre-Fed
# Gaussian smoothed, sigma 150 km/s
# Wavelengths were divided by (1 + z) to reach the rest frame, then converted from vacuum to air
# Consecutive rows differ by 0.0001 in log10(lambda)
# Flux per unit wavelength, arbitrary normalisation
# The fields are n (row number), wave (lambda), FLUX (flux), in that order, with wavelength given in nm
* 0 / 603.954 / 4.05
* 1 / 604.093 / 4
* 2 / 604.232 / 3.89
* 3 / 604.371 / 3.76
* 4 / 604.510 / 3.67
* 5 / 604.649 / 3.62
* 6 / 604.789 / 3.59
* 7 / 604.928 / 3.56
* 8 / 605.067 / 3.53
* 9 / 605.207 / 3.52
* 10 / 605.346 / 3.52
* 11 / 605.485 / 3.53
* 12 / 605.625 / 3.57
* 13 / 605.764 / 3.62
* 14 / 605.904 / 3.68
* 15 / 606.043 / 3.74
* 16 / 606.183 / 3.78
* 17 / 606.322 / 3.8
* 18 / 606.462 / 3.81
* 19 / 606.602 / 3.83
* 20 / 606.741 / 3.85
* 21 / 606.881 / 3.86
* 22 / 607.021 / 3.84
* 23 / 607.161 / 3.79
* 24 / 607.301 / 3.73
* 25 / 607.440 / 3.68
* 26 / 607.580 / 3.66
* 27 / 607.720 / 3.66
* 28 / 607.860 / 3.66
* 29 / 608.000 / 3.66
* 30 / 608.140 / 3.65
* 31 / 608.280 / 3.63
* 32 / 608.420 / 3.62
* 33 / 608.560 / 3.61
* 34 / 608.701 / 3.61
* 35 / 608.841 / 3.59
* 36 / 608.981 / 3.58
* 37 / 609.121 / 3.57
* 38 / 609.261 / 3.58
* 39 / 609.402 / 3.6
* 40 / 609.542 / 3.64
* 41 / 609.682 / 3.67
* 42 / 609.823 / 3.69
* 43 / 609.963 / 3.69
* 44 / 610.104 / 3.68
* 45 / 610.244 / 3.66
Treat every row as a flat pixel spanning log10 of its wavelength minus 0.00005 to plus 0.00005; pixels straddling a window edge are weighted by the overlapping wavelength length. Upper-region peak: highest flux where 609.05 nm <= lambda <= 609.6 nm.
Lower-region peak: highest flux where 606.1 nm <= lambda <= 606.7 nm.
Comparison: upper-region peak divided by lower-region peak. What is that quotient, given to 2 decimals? 0.95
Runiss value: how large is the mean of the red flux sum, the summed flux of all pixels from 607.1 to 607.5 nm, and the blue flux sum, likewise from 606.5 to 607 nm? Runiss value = 11.4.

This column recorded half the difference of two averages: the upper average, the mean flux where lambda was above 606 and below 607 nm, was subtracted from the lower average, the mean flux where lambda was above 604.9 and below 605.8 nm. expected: -0.13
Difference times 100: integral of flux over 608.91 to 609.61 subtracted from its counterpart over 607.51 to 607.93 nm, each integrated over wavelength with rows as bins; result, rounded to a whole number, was -98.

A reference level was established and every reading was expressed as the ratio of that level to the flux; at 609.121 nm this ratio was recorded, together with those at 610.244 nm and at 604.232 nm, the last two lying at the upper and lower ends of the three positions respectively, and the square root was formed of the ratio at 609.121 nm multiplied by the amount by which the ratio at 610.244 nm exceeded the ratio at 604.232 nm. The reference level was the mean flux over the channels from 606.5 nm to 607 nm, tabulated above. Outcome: 0.26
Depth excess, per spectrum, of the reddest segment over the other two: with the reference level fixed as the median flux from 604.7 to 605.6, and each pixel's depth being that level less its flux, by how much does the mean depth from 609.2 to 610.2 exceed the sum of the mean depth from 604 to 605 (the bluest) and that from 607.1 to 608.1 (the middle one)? 0.24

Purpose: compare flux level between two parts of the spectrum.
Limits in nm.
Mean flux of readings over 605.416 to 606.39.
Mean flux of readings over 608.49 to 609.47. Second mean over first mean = 0.98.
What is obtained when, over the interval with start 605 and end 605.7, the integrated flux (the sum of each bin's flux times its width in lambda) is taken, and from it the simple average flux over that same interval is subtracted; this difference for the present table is -1.1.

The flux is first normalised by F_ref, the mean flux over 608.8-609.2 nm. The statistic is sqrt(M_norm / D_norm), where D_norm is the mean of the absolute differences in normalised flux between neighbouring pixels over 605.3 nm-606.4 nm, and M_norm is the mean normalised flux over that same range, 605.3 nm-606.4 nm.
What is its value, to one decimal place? 9.6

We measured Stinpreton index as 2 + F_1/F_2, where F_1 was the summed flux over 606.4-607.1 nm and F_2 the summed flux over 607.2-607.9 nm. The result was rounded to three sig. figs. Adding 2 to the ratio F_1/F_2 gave 3.04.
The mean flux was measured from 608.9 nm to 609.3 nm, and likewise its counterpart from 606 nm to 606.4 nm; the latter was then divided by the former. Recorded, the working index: 1.05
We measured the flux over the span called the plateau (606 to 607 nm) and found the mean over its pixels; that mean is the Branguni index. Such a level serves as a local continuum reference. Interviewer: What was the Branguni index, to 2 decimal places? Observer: 3.81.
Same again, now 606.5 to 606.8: 3.84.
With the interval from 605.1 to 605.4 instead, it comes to 3.52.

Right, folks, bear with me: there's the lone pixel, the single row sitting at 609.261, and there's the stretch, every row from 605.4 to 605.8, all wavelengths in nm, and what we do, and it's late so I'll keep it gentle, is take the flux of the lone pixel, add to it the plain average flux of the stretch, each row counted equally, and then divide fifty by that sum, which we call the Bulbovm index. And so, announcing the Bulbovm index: 6.99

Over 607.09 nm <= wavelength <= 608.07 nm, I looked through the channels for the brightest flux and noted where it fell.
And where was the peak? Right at 607.161 nm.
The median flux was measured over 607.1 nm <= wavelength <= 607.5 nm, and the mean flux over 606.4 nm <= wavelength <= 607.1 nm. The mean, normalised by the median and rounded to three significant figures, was 1.03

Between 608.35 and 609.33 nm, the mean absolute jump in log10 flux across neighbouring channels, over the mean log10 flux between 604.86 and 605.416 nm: 0.0022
